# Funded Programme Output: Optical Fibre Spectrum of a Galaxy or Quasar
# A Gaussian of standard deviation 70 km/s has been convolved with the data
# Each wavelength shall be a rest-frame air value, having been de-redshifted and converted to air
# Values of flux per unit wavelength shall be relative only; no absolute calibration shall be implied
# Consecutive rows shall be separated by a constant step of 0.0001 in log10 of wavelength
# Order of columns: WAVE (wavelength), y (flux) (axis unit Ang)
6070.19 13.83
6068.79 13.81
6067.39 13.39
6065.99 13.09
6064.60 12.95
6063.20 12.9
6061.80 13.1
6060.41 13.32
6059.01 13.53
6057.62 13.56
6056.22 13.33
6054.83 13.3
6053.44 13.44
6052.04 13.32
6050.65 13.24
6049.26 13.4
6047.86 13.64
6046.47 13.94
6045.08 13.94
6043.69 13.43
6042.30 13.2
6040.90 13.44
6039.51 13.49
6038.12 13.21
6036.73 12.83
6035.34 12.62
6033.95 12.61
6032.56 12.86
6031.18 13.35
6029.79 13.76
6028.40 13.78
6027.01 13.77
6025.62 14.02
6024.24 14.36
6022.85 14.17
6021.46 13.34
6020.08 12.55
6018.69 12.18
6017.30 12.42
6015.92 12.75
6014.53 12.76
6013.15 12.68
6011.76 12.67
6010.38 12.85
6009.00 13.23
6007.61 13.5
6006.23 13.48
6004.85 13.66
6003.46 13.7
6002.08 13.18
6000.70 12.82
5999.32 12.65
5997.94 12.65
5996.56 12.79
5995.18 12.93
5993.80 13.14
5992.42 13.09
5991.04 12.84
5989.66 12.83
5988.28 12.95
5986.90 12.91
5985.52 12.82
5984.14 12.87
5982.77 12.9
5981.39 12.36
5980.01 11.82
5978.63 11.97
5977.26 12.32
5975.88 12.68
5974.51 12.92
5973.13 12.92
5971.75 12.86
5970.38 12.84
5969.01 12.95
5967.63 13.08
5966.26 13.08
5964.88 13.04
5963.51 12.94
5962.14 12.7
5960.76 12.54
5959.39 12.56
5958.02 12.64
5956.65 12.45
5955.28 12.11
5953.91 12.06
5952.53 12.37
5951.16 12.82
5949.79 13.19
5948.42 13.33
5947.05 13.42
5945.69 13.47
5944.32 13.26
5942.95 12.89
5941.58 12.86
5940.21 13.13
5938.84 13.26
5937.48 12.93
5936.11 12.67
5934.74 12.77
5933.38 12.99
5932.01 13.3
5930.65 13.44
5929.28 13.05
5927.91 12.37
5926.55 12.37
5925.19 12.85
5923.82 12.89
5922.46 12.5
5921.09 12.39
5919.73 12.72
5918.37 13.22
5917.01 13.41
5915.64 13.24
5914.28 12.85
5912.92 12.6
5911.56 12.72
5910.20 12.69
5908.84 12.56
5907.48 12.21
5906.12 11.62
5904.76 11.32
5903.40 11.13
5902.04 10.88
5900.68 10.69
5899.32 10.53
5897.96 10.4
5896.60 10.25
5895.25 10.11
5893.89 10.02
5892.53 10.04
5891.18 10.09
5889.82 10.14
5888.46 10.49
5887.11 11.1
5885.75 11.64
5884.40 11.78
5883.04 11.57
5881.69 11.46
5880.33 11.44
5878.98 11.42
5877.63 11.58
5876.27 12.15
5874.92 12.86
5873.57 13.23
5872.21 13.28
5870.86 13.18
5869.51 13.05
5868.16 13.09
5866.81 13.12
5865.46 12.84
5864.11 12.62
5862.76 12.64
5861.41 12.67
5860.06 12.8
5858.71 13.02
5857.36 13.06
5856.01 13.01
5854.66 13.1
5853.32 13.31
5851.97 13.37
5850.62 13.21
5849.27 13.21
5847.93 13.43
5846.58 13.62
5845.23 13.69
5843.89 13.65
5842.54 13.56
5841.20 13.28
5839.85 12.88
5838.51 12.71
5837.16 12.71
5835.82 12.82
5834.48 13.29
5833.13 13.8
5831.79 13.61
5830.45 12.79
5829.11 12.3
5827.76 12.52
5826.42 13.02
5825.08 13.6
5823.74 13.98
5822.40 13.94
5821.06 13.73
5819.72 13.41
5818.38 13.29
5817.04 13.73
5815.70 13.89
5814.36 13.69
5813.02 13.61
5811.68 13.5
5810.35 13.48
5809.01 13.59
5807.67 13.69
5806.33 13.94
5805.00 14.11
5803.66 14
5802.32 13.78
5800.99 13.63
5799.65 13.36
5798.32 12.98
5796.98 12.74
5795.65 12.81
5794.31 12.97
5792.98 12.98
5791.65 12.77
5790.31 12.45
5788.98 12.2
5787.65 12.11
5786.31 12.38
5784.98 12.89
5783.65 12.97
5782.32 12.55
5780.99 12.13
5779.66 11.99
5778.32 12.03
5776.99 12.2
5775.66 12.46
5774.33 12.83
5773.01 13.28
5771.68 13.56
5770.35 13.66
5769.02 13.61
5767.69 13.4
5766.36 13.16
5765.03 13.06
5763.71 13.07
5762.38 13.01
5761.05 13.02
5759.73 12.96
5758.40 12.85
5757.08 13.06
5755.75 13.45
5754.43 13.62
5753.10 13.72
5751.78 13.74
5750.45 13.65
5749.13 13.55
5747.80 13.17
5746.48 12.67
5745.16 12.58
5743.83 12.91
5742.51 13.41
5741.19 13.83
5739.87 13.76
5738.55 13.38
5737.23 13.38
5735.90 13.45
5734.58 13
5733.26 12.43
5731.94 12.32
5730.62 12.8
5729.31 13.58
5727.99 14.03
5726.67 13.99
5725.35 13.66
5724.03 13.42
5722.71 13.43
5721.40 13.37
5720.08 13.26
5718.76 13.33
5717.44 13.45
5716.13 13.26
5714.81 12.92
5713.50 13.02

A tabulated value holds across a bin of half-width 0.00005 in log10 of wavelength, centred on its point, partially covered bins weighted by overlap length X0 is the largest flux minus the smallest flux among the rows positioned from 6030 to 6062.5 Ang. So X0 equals 1.3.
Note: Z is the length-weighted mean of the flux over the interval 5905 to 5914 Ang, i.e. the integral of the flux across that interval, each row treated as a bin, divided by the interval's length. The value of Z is 12.4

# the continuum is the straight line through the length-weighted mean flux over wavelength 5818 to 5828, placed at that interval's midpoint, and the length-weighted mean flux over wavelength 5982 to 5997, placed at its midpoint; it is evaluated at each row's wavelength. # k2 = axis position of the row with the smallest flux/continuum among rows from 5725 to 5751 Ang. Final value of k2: 5731.94 Ang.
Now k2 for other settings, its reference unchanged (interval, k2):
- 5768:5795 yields 5779.66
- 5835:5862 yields 5837.16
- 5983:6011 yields 5997.94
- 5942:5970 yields 5953.91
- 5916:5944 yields 5926.55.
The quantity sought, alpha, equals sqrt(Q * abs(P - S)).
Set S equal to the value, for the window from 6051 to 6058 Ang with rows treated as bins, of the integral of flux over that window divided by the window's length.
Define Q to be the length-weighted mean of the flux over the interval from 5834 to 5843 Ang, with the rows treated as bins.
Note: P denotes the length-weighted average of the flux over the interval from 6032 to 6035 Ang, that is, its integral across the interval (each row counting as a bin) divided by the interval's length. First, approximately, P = 12.7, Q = 13.0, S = 13.4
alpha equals 2.94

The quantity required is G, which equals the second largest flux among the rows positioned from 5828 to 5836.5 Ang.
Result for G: 13.61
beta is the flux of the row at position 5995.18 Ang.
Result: 12.93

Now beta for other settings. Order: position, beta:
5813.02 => 13.61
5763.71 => 13.07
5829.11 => 12.3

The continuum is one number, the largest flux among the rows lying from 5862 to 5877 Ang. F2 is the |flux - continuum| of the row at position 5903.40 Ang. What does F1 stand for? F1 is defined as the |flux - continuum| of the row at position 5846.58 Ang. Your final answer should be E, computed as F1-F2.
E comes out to -1.8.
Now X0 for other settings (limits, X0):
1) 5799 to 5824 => 0.8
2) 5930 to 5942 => 0.8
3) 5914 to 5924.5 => 1.0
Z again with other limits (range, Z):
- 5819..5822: 13.6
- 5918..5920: 13.0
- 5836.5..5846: 13.2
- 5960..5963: 12.6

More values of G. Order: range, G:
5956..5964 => 12.7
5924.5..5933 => 13.3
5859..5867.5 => 12.84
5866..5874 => 13.23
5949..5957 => 12.82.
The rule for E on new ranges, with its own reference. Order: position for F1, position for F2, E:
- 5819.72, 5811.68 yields -0.1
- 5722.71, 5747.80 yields 0.0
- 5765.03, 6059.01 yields 0.0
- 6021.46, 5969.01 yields -0.3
